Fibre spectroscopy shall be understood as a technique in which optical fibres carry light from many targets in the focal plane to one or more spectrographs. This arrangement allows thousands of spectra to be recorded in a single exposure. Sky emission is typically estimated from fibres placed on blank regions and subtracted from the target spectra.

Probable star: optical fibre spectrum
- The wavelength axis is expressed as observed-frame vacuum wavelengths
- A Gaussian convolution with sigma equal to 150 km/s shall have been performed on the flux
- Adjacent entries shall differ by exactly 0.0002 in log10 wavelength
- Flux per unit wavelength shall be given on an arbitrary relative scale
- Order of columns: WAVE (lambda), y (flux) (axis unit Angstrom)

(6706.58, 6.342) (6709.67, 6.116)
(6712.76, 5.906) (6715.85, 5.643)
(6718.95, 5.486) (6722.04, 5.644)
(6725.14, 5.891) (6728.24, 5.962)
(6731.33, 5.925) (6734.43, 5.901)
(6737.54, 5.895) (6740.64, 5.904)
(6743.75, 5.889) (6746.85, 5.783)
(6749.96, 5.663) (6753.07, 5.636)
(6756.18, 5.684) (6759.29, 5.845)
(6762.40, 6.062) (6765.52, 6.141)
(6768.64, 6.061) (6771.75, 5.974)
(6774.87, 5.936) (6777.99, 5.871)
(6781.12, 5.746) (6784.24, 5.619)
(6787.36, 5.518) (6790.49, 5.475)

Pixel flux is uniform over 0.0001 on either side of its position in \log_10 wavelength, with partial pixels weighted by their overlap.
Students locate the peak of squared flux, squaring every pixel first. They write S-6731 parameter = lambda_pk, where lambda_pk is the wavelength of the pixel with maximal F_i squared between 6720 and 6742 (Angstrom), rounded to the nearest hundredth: 6728.24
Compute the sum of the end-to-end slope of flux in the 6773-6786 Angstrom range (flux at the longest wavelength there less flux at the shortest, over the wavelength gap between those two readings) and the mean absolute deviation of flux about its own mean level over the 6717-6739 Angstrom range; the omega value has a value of 0.109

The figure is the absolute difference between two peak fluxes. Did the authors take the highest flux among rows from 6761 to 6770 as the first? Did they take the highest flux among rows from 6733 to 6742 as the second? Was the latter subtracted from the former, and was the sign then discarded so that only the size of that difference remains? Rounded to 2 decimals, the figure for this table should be 0.24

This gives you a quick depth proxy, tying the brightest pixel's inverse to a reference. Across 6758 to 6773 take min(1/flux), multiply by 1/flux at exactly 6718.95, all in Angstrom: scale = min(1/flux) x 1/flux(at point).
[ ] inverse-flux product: 0.0297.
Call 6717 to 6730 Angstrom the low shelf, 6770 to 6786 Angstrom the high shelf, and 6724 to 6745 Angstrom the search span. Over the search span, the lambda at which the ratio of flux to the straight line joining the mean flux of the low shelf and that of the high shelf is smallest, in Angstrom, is 6743.75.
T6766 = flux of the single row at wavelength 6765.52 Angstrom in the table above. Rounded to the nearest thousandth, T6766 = 6.141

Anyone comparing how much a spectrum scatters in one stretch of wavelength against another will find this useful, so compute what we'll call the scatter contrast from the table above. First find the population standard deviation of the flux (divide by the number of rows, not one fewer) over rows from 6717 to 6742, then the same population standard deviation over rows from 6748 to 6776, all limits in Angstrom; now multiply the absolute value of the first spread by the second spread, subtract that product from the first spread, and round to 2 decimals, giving 0.13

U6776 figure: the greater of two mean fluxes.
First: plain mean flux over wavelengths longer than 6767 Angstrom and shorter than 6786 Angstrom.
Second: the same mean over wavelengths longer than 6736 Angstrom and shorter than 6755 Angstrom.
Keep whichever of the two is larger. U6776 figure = 5.87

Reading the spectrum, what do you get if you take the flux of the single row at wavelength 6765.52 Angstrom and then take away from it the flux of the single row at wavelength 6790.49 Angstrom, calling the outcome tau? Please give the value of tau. 0.67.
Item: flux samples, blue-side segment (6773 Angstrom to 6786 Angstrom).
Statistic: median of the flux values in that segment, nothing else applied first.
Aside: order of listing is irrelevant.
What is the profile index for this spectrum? 5.81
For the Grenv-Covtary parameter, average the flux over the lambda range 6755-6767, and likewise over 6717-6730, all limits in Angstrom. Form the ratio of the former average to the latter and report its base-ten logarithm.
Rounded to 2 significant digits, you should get 0.014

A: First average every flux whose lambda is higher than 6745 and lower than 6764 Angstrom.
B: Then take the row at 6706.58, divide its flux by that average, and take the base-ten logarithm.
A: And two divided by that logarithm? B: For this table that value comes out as 50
